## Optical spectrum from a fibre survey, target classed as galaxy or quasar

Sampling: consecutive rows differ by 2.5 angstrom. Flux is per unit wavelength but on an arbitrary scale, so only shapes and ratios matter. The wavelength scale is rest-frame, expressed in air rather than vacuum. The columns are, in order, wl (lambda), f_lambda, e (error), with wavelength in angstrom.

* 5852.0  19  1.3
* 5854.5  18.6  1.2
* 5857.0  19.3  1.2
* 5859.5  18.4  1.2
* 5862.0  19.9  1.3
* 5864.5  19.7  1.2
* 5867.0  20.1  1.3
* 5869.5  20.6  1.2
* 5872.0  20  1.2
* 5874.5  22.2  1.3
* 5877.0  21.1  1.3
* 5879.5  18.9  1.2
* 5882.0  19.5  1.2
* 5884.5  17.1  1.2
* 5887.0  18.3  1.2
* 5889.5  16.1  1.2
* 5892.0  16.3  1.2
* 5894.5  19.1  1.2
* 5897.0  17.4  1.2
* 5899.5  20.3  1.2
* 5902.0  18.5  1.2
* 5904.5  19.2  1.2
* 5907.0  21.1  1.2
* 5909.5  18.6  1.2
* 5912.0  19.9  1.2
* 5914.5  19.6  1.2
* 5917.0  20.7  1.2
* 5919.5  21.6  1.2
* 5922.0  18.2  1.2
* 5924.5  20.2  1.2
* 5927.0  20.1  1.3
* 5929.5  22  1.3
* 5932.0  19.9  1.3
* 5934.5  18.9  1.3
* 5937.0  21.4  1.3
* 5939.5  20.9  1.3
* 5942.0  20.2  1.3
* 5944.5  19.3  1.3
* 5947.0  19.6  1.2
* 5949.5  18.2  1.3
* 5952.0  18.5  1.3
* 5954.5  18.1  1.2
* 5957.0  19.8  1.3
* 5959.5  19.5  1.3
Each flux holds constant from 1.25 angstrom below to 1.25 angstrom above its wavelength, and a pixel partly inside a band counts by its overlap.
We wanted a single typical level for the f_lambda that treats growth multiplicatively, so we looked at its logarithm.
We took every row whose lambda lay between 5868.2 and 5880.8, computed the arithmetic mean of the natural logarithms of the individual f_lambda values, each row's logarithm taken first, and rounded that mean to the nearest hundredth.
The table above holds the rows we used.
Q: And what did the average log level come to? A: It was 3.02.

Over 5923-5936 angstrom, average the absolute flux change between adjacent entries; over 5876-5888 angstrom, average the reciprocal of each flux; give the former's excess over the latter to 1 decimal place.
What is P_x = 1.2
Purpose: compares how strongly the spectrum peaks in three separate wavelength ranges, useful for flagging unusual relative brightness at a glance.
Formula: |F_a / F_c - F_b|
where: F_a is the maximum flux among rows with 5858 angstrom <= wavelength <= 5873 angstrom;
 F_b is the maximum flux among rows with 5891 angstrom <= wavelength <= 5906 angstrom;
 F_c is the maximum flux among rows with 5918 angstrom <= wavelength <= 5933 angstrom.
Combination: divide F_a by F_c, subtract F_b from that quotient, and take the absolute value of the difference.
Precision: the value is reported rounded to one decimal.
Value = 19.4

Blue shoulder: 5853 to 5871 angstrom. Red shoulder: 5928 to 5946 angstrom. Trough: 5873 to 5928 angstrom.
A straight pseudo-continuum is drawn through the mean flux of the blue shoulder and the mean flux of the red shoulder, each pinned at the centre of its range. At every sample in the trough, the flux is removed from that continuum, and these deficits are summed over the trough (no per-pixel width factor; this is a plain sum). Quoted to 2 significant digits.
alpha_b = 15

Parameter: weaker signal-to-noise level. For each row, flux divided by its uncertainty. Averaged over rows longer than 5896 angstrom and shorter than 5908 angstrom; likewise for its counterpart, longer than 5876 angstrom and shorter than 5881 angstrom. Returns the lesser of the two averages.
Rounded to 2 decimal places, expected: 15.99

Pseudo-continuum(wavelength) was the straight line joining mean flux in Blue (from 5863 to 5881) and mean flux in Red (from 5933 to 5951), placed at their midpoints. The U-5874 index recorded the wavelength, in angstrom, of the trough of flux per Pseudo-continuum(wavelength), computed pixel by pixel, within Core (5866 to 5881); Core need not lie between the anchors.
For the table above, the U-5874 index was 5879.5 angstrom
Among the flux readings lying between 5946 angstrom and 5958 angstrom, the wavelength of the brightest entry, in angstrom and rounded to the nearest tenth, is 5957.0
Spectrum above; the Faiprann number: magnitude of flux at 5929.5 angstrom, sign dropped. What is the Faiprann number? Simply 22.0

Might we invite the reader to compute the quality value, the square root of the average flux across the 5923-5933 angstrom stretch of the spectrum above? 4.53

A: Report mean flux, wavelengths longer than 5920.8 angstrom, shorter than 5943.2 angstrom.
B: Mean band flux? 20.2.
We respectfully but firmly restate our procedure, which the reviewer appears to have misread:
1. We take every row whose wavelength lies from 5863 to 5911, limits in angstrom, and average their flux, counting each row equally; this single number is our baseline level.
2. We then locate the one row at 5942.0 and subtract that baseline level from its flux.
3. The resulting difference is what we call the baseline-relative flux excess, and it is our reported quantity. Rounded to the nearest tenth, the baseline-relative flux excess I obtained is 1.0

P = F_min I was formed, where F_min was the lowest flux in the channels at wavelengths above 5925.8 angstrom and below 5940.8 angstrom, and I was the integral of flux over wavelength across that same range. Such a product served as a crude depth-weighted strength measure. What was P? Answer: 5821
